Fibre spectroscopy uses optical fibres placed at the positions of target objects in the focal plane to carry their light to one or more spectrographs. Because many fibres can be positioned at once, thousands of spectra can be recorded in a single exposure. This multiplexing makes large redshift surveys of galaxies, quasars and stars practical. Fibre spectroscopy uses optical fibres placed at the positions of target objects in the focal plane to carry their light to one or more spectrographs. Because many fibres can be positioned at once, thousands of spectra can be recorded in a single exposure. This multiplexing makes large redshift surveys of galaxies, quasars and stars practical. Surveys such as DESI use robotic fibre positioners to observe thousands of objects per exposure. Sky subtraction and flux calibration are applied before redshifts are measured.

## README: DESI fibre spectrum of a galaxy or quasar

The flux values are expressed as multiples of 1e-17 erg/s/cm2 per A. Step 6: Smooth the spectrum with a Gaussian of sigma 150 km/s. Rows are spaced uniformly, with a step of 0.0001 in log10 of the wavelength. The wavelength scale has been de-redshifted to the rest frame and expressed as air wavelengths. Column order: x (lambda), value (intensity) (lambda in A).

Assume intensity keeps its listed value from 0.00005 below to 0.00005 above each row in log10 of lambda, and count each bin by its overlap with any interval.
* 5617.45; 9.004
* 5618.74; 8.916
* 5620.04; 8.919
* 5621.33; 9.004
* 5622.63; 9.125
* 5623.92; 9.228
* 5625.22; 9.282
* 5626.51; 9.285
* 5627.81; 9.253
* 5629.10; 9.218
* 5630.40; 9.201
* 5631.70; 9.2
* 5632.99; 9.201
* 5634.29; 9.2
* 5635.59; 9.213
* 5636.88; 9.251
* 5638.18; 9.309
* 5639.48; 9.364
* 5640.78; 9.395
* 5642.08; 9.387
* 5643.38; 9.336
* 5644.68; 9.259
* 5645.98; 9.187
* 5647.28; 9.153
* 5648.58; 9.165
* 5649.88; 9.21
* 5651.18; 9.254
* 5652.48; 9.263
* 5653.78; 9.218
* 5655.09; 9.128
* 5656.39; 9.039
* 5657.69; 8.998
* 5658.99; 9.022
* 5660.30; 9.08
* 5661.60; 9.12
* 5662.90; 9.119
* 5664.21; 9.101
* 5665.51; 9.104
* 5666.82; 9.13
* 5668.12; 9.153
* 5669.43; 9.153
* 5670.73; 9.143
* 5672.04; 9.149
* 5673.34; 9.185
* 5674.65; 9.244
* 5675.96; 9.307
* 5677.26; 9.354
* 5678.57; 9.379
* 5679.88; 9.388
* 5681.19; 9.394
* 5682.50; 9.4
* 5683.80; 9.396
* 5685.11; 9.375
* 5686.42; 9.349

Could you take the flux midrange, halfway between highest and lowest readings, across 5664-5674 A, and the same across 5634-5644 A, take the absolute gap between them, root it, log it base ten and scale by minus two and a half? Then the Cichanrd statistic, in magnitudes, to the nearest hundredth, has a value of 1.01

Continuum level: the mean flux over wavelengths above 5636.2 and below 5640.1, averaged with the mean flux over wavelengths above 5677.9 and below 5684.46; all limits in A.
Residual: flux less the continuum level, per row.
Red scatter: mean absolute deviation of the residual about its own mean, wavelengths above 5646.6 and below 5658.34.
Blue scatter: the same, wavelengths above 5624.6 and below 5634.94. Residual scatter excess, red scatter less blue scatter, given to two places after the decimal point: 0.04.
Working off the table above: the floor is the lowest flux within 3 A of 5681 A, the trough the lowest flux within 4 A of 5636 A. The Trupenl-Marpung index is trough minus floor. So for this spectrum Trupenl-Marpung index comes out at -0.18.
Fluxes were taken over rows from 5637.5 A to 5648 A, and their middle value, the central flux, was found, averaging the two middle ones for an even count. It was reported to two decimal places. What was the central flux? 9.32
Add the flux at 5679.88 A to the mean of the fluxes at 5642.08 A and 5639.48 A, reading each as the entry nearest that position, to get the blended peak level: 18.76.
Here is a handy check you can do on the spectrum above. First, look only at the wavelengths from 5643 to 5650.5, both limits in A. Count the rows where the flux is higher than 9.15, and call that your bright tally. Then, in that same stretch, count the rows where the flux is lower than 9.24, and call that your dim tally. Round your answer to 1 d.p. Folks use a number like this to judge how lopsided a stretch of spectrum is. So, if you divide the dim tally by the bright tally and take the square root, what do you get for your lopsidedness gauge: 0.8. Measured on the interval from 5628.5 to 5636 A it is 1.0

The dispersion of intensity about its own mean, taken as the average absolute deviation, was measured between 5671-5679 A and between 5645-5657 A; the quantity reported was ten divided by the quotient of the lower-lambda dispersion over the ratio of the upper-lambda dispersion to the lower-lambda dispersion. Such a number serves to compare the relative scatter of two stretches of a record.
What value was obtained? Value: 286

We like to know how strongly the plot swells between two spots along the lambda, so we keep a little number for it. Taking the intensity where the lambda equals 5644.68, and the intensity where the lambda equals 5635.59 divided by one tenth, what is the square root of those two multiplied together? 29.2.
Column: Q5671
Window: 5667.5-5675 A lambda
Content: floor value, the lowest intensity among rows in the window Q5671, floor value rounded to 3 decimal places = 9.143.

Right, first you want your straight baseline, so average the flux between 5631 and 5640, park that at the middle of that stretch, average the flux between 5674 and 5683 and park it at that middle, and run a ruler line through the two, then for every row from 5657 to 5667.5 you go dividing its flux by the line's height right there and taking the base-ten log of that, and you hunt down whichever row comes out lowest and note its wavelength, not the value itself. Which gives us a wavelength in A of 5657.69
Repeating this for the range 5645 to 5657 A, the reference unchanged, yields 5656.39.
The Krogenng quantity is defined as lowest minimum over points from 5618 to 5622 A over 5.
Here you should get 1.78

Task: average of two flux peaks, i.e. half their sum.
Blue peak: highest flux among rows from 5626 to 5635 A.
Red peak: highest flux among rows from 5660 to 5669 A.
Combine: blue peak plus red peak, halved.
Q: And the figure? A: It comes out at 9.22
